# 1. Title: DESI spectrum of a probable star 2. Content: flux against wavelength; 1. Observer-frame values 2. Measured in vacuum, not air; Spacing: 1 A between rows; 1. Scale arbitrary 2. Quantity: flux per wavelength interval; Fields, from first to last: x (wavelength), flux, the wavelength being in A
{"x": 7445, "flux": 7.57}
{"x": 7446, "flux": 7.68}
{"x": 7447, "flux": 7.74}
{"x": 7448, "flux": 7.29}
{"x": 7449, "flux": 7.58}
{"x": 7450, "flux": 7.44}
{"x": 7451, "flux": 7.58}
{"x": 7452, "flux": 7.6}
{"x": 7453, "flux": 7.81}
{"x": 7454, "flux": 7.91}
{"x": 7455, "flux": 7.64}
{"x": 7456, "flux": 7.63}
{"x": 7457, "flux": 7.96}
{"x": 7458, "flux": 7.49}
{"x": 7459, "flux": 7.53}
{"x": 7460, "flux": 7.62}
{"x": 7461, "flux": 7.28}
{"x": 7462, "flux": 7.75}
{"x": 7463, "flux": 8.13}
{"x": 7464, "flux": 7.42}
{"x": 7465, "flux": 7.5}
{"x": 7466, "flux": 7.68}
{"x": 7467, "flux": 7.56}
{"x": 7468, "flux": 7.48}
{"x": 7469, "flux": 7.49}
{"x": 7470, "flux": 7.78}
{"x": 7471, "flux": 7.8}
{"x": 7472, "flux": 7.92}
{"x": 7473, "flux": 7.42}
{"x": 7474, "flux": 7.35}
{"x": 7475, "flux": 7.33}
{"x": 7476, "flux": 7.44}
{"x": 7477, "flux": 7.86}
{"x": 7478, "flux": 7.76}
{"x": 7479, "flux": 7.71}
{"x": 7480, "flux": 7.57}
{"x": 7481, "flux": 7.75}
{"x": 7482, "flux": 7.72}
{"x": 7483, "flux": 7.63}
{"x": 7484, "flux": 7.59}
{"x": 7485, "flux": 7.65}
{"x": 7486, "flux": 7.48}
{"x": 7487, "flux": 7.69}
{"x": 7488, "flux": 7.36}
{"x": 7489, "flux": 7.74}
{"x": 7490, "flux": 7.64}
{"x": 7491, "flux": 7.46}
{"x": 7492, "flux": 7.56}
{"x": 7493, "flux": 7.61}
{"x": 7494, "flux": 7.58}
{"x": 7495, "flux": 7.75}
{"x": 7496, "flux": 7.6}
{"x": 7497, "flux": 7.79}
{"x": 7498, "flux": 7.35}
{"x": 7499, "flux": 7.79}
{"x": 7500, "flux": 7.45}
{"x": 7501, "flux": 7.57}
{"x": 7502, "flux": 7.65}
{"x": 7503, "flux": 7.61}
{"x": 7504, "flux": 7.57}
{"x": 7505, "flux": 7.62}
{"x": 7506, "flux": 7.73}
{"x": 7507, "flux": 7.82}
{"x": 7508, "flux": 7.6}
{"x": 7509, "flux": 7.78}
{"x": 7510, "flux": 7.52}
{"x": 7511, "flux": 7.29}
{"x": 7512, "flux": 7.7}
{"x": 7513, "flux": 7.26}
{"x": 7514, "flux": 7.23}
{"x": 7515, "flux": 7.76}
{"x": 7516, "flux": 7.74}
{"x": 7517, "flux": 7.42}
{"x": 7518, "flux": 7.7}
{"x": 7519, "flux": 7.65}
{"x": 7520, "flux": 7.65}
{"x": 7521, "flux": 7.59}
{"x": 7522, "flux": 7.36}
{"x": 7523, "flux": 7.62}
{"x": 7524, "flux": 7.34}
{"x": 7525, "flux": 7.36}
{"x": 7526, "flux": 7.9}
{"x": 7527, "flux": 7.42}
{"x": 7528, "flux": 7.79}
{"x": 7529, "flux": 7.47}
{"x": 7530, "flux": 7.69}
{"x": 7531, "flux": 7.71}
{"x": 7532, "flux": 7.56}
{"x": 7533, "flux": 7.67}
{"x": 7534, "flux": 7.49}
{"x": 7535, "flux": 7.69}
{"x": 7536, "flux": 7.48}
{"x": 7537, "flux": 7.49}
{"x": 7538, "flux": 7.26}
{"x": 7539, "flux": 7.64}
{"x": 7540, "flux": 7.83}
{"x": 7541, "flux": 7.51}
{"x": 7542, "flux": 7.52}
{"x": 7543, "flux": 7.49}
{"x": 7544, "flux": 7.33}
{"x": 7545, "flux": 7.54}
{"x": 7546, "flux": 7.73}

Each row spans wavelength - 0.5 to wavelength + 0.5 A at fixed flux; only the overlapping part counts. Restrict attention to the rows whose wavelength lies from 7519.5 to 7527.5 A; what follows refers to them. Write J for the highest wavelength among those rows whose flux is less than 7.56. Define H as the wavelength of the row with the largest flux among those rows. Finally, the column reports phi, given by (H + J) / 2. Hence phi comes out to 7526.5 A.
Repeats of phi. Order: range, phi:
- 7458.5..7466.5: 7464.0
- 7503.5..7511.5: 7509.0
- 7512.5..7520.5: 7516.0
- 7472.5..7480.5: 7476.5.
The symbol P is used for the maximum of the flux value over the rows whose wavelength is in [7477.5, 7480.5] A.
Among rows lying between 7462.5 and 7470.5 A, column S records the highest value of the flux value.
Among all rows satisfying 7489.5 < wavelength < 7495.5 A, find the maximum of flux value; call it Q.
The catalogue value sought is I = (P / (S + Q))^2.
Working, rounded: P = 7.76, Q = 7.75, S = 8.13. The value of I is 0.239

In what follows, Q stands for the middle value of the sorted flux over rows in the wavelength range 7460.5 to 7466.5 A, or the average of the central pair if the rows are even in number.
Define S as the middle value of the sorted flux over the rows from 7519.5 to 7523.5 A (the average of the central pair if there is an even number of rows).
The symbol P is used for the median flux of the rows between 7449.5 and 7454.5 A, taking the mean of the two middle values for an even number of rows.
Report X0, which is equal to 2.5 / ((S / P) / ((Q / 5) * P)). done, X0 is 28.8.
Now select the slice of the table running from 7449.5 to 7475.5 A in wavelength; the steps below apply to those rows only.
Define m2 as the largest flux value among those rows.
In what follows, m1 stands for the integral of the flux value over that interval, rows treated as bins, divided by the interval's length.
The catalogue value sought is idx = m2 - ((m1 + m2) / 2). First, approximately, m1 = 7.62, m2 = 8.13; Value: 0.255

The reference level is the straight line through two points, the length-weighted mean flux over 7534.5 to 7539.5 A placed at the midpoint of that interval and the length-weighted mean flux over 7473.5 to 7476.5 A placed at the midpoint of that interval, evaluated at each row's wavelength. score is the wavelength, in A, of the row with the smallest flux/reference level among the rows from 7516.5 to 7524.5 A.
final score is 7524 A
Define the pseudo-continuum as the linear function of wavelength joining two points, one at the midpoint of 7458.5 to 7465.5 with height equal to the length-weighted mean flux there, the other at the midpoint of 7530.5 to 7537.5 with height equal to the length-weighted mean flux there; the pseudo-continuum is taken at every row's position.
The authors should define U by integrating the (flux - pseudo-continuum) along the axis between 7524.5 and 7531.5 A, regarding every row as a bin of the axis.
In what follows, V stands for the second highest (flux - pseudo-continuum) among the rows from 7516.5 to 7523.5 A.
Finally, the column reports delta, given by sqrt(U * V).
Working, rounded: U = 0.2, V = 0.06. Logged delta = 0.12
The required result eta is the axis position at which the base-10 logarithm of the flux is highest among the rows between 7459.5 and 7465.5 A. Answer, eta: 7463 A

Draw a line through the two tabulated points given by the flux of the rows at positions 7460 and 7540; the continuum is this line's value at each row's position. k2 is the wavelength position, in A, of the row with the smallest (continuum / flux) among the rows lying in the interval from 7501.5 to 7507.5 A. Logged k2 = 7507 A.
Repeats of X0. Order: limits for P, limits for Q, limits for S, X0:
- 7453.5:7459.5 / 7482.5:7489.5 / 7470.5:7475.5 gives 30.0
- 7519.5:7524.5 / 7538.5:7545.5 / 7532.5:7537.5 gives 28.9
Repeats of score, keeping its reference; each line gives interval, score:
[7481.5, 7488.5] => 7488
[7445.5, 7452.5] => 7448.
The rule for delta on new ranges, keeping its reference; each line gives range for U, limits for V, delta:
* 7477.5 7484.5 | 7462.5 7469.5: 0.20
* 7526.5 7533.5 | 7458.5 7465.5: 0.18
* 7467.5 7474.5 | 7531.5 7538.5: 0.05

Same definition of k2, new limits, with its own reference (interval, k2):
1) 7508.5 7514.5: 7509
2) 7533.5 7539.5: 7535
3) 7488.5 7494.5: 7489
